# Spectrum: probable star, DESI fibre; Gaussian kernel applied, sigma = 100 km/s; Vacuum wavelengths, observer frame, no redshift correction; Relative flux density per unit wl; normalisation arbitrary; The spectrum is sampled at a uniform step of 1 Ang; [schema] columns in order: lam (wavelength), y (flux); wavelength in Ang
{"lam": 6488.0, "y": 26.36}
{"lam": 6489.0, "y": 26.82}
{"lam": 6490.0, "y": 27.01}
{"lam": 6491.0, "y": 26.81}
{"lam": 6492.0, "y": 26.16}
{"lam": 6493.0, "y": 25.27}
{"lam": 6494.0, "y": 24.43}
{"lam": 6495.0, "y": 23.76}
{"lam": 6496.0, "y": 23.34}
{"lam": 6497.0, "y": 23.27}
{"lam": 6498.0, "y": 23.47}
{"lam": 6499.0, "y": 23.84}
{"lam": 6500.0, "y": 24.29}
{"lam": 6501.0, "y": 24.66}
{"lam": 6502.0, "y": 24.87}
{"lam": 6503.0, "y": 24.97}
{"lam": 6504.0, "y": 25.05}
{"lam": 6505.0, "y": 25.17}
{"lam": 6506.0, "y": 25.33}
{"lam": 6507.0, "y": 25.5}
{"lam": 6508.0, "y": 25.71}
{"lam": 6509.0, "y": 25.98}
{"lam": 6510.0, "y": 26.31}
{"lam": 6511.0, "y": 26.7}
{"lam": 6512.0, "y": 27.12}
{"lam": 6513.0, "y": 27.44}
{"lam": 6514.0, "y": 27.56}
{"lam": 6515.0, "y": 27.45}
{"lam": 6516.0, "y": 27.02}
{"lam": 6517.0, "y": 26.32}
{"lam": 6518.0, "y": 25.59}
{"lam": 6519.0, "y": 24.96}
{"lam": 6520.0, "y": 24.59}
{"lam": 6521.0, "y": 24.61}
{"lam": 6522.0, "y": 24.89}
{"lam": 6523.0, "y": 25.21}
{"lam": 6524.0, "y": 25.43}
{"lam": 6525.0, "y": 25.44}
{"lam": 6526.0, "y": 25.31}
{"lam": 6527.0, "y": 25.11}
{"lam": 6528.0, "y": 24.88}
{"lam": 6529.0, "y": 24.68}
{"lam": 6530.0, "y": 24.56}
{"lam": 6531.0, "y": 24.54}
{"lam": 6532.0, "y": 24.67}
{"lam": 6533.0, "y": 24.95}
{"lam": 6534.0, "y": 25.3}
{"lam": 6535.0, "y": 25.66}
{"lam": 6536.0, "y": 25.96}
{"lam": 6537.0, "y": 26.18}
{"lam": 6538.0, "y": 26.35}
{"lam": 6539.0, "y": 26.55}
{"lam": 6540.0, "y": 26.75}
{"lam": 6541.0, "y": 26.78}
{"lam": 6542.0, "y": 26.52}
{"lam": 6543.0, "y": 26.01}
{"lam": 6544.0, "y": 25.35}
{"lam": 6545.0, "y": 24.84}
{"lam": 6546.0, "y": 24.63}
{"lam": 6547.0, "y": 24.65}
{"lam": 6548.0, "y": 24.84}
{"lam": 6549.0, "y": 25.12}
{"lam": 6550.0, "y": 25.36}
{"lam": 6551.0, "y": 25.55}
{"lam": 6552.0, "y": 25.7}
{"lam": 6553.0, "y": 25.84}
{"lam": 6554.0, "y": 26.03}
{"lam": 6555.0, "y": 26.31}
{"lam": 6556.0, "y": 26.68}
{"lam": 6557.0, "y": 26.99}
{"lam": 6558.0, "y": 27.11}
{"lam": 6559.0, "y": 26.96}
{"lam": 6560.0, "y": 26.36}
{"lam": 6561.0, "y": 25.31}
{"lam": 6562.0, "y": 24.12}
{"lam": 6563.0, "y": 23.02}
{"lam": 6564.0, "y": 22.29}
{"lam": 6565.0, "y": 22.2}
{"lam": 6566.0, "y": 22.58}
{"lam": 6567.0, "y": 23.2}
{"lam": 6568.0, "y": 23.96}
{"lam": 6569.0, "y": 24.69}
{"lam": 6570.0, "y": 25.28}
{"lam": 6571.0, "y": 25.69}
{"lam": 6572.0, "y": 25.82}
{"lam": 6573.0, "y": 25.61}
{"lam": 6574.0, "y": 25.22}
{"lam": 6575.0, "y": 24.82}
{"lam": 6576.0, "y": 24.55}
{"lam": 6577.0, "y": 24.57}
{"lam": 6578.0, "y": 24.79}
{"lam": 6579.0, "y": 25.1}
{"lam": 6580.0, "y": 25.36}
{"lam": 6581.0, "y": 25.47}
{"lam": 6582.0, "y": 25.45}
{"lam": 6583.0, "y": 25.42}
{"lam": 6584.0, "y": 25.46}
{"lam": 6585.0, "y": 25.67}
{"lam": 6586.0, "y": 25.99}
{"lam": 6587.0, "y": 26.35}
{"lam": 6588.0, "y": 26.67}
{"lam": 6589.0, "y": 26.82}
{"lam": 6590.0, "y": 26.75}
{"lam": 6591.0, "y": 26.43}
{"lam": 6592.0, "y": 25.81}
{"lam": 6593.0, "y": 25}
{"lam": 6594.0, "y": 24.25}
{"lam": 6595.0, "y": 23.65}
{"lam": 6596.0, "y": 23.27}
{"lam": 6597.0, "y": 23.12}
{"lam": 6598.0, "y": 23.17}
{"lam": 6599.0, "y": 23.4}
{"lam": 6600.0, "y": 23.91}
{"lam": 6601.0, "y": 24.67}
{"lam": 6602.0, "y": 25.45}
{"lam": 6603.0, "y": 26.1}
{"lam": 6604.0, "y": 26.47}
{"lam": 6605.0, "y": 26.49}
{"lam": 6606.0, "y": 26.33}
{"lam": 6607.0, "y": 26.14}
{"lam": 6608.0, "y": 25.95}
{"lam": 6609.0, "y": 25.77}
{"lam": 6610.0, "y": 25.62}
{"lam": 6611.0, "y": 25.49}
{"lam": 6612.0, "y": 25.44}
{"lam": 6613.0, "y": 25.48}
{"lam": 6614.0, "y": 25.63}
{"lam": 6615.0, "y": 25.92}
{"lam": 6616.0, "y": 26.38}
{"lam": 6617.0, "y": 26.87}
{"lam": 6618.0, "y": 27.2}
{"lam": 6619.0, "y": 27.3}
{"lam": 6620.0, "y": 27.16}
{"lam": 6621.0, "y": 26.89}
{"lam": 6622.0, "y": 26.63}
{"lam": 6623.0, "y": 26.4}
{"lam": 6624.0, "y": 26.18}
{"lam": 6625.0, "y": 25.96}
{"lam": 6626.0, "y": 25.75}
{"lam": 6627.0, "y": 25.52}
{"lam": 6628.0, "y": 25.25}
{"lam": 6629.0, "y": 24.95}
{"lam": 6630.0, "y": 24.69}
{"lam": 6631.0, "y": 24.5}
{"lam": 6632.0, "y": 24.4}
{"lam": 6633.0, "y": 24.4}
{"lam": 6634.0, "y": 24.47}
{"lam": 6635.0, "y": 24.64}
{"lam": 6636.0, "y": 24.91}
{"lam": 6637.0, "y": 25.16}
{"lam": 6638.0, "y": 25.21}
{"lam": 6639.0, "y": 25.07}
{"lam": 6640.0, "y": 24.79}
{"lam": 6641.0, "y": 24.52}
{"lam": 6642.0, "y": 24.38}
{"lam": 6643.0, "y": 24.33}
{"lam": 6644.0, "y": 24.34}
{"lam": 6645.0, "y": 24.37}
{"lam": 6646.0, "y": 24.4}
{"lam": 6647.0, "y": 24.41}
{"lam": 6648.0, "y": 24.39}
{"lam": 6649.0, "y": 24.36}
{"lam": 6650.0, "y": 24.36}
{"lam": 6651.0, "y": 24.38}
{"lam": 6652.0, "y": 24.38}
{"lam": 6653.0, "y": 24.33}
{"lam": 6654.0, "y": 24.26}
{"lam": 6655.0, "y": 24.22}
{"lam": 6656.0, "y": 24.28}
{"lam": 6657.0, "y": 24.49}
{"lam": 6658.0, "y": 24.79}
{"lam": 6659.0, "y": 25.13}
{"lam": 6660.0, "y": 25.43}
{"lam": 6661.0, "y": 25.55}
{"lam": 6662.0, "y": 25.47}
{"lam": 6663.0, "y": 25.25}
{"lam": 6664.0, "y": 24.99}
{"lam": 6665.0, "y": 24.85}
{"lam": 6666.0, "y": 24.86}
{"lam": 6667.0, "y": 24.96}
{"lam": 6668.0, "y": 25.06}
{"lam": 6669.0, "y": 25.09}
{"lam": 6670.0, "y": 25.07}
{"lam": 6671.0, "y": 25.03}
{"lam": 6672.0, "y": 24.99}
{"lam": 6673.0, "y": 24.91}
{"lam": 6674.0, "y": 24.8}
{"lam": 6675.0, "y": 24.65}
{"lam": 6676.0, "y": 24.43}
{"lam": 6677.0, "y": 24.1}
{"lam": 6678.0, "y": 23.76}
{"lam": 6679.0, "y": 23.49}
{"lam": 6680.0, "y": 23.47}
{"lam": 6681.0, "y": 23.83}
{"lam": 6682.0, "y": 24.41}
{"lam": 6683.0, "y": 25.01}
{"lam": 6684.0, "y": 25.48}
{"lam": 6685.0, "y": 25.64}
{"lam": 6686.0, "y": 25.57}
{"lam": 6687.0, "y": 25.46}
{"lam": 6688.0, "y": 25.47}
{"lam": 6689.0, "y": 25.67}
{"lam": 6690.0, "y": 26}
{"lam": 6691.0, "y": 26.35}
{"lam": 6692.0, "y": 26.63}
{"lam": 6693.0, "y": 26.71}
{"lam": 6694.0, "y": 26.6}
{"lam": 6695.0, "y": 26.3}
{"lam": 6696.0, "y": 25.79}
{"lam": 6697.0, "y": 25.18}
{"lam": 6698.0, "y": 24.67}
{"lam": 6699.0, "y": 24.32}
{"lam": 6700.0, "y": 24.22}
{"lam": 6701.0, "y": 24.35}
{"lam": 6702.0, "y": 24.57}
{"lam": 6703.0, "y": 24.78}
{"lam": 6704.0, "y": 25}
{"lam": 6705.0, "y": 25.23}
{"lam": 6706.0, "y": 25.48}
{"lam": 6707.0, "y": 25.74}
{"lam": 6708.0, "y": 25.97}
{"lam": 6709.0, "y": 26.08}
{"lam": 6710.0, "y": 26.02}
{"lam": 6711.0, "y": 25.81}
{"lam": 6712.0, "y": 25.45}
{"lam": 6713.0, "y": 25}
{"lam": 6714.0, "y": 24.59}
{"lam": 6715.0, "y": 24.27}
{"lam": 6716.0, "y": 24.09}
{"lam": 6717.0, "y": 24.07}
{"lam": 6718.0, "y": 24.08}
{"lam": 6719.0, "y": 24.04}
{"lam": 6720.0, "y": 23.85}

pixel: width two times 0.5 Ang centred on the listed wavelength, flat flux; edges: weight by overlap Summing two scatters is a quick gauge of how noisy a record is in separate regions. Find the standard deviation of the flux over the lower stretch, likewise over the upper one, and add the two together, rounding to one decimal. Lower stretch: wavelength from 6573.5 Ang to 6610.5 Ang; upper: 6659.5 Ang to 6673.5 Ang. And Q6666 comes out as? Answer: 1.3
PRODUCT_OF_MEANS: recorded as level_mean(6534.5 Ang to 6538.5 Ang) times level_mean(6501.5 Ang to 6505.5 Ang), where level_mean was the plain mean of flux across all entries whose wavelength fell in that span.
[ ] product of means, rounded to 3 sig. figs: 651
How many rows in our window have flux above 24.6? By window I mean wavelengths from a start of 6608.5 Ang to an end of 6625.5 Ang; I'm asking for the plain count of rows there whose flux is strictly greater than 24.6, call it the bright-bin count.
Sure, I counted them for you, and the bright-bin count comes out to 17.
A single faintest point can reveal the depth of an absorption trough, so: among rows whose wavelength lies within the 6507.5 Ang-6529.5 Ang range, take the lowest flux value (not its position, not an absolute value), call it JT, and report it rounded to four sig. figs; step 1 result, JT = 24.59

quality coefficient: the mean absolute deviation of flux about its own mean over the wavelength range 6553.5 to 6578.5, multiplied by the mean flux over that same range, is 30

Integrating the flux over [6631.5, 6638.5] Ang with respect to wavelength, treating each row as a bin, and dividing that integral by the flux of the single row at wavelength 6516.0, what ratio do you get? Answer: 6.4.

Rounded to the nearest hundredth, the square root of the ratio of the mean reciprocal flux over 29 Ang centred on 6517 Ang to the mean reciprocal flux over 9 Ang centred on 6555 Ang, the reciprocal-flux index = 1.01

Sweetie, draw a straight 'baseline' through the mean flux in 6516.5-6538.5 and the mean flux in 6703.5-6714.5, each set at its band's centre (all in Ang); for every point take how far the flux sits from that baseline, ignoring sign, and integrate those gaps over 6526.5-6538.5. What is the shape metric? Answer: 6.5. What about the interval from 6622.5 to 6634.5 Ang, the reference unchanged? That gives 8.0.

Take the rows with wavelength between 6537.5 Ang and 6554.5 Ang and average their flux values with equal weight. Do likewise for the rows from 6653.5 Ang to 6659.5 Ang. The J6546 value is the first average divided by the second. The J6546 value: 1.05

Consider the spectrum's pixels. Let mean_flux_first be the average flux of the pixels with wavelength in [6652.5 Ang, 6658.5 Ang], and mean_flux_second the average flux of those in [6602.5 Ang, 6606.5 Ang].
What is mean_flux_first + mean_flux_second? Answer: 50.7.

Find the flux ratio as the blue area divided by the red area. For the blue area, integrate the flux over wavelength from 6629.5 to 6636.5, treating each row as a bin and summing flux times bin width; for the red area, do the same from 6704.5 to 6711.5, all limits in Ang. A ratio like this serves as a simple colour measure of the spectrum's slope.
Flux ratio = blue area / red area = 0.95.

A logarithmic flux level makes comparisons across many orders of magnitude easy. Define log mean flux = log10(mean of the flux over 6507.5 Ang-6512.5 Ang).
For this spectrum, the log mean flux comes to 1.42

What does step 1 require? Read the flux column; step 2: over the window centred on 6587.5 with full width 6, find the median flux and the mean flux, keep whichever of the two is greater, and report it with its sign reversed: -26.5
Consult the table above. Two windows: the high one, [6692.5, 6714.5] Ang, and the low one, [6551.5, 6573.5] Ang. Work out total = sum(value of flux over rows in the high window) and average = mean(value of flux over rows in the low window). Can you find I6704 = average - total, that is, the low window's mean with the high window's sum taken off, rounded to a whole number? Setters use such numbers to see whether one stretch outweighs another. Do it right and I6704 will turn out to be -533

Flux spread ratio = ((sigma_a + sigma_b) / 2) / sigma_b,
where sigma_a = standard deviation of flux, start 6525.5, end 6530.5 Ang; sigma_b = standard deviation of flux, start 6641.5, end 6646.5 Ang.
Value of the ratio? 5.8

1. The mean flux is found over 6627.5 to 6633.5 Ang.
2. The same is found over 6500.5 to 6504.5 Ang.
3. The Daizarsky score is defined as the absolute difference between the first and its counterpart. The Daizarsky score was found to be 0.19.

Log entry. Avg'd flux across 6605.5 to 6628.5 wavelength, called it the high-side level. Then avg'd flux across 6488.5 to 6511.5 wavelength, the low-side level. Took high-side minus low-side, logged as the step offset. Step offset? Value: 1.0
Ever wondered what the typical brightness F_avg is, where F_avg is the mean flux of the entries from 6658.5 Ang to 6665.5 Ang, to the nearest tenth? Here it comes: 25.2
